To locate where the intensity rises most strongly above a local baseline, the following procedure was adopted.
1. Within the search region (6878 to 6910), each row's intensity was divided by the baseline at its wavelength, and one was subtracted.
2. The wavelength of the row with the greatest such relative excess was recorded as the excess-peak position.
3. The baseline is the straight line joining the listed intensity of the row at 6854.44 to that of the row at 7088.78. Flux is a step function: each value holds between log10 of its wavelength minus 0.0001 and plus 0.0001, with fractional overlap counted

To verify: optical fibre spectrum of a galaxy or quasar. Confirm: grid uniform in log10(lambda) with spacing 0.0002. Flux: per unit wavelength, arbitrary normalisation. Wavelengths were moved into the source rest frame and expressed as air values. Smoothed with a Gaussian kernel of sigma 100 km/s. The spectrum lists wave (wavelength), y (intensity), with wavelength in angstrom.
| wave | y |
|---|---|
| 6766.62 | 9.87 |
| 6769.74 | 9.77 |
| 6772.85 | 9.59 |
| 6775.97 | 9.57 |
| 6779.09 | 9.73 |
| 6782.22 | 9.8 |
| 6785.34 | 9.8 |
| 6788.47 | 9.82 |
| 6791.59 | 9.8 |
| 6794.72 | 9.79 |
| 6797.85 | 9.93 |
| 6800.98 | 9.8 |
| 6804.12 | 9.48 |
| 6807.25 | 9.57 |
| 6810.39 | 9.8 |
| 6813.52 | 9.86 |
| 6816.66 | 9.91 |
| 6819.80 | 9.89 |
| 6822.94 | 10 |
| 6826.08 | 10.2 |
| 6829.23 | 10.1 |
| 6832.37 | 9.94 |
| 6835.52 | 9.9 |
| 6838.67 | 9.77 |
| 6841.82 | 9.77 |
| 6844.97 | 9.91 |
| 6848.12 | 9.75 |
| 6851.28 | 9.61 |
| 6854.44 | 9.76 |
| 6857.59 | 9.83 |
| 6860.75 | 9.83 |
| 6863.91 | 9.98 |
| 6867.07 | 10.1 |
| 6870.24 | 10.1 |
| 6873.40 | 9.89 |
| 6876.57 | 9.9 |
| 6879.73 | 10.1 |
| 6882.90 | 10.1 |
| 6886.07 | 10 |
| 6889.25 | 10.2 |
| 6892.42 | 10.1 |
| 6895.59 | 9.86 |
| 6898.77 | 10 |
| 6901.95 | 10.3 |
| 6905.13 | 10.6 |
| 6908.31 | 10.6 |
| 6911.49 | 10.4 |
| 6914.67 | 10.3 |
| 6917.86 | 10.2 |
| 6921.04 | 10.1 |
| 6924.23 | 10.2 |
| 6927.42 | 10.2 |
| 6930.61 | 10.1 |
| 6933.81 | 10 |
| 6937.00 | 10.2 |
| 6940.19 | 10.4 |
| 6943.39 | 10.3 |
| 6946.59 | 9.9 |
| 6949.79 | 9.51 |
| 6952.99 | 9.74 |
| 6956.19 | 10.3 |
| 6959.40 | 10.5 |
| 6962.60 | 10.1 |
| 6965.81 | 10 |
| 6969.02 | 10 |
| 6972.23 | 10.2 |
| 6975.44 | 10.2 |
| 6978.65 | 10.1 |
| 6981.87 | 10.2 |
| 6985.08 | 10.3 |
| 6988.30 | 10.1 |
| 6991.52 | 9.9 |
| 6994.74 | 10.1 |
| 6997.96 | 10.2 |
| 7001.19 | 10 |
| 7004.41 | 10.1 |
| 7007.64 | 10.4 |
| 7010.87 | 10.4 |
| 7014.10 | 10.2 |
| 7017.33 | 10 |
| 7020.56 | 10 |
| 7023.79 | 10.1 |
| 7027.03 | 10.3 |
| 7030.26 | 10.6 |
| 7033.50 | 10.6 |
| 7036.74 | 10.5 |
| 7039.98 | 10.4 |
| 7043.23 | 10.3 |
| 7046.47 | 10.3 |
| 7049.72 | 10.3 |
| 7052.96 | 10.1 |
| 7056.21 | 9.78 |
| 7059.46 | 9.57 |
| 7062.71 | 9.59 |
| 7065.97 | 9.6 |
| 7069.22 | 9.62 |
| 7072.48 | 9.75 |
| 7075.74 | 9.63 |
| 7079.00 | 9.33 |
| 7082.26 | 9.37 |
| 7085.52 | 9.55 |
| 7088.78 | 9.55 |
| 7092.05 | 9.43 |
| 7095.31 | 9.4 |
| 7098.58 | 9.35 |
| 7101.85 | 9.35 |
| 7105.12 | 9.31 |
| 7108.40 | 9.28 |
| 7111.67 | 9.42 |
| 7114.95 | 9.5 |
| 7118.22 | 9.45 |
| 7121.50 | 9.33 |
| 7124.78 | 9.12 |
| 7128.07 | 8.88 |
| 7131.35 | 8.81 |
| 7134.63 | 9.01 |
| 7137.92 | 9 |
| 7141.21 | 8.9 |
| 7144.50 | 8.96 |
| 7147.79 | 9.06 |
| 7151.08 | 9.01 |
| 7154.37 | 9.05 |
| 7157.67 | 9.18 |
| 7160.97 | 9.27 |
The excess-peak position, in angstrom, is 6908.31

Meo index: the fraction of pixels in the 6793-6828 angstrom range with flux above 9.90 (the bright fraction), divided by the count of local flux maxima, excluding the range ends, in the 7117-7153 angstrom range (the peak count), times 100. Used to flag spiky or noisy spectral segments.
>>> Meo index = 18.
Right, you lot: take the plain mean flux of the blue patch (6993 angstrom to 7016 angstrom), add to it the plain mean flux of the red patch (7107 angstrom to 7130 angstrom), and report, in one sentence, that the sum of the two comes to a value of 19.5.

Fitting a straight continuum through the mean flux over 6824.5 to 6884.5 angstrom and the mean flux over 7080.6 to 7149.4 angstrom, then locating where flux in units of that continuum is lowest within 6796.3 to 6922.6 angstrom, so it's 6804.12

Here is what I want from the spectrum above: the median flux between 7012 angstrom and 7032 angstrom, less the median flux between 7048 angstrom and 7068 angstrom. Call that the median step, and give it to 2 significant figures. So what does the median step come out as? 0.46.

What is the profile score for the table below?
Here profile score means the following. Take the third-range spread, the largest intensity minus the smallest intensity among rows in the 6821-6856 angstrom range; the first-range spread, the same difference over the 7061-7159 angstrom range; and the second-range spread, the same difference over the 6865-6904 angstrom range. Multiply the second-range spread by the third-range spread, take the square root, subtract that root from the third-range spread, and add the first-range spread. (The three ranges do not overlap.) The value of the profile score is 1.0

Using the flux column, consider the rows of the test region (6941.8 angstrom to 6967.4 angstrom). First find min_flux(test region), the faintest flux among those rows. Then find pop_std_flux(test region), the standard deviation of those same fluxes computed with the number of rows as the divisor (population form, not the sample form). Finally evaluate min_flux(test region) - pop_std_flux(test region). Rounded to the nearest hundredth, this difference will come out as 9.21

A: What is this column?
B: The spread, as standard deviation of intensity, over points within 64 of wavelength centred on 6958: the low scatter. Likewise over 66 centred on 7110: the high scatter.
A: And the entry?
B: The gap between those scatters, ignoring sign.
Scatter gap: 0.00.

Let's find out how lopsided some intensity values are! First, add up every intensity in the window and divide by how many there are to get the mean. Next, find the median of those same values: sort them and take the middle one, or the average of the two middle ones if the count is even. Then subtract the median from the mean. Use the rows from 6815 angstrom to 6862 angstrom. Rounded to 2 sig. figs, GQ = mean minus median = -0.012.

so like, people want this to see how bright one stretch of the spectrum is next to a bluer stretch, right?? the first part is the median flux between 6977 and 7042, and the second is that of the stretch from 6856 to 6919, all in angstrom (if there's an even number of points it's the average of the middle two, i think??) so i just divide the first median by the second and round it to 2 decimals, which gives 1.01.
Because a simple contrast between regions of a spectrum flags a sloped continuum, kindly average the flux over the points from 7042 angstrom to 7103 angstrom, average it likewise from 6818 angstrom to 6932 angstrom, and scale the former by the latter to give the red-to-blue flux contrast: 0.96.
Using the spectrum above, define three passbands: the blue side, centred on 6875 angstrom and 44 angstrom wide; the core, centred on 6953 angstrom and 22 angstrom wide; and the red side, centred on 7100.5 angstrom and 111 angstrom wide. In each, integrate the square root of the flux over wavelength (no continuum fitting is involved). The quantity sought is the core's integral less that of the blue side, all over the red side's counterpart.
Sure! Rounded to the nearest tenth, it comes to -0.2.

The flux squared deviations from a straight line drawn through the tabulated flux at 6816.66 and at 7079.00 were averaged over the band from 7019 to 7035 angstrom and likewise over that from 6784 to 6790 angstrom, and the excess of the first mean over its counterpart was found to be 0.8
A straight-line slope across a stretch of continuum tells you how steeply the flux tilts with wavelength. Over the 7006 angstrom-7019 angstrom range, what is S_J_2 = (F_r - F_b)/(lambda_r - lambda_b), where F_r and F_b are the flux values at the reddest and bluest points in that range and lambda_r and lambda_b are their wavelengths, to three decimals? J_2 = -0.041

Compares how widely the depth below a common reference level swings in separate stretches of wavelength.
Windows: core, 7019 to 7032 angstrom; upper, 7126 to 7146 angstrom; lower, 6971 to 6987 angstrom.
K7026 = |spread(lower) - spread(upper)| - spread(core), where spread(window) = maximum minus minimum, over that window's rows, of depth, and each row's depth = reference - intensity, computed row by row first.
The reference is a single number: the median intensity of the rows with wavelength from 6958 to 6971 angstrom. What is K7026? -0.60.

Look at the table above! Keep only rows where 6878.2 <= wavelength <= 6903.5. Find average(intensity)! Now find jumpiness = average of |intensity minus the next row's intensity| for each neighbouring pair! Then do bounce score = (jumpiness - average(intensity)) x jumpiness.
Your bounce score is -1.5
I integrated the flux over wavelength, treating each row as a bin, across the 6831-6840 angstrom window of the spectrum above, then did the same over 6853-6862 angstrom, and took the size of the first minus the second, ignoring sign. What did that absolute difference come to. 0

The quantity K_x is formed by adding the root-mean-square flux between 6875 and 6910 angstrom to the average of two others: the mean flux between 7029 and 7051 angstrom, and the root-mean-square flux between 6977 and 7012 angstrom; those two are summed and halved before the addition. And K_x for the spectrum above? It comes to 20.5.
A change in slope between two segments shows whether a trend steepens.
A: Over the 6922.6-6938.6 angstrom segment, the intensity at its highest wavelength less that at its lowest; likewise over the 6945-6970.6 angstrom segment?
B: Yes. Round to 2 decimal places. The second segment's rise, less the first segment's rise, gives 0.10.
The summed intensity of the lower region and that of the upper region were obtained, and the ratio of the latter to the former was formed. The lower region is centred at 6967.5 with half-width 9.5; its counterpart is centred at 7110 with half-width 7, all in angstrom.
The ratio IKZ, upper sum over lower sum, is 0.61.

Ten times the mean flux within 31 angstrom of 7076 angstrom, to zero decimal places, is 96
